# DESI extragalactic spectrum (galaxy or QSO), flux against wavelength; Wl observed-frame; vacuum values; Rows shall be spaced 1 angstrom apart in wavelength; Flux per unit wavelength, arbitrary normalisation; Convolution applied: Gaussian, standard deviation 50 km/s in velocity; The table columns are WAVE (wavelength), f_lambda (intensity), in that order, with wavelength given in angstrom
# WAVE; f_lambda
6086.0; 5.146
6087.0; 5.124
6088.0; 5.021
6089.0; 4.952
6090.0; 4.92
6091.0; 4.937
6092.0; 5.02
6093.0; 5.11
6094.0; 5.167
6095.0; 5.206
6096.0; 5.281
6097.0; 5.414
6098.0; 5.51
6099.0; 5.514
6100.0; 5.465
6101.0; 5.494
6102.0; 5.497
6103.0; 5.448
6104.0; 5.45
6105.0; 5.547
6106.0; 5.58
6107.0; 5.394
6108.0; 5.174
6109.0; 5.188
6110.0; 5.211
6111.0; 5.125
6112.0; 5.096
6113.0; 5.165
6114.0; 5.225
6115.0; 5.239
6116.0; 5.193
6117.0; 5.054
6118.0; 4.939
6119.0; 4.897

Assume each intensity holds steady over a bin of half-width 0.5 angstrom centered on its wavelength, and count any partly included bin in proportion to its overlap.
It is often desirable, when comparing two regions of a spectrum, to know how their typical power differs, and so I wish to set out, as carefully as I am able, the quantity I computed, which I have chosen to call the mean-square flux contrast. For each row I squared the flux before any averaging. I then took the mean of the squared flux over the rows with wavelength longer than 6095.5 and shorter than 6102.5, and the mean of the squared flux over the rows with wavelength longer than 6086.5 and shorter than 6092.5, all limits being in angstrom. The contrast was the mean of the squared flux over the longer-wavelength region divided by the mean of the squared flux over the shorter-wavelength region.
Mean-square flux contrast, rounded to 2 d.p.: 1.19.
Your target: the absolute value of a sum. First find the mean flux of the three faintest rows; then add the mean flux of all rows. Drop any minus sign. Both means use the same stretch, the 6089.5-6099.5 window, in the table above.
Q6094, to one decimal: 10.2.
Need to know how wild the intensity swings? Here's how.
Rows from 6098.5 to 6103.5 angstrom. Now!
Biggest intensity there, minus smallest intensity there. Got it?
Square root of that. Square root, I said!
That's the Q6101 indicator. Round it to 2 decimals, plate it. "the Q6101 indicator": 0.26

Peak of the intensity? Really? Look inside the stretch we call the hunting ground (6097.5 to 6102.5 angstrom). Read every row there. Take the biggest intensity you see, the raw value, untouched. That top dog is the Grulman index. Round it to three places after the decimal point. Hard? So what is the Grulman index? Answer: 5.514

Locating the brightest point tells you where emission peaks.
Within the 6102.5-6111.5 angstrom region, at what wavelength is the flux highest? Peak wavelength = 6106.0 angstrom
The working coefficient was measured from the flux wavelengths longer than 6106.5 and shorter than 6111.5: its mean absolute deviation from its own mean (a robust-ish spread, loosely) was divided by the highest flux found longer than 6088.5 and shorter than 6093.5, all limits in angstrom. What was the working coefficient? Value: 0.014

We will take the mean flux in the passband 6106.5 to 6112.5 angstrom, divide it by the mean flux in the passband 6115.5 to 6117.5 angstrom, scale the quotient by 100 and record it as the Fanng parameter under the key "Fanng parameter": 101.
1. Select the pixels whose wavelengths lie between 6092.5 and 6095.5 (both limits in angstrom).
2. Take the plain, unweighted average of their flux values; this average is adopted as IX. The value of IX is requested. 5.16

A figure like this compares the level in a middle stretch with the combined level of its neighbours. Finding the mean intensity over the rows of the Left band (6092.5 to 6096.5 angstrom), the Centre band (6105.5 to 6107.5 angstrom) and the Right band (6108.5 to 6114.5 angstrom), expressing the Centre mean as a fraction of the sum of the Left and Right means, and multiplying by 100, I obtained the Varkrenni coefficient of 53.0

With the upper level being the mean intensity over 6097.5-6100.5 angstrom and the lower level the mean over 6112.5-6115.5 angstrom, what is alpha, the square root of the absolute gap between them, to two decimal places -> 0.54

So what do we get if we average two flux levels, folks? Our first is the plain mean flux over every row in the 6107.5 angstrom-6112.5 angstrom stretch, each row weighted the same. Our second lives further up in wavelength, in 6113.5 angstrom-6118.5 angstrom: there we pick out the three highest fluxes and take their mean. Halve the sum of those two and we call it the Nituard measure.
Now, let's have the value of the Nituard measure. 5.19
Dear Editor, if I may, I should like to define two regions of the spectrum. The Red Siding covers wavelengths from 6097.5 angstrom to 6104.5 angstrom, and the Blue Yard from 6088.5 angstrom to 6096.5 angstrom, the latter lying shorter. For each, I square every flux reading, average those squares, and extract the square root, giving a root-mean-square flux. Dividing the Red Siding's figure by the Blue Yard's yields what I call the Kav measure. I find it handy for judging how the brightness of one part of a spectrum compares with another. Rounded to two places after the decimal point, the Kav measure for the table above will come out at 1.08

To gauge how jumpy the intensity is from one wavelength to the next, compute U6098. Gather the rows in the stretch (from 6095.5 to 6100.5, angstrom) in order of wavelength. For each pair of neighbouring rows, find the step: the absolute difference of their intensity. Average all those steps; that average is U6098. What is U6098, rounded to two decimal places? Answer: 0.07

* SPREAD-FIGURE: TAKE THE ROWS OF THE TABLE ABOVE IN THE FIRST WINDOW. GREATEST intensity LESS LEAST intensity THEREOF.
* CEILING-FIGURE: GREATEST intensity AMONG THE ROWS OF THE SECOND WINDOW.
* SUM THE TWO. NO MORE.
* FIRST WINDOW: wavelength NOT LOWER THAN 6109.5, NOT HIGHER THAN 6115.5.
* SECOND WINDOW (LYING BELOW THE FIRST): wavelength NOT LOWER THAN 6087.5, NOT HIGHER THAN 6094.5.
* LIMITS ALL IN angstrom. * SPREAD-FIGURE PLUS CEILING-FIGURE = 5.31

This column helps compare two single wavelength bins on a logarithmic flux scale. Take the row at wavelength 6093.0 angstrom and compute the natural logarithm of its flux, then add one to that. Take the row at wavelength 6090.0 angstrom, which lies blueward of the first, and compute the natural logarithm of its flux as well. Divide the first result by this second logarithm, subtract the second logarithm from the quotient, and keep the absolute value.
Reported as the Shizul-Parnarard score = 0.058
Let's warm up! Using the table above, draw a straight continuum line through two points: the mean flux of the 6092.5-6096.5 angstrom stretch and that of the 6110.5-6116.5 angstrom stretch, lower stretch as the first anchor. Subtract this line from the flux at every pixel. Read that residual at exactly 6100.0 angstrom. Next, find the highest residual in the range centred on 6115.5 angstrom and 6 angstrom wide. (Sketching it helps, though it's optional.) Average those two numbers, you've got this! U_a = 0.17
